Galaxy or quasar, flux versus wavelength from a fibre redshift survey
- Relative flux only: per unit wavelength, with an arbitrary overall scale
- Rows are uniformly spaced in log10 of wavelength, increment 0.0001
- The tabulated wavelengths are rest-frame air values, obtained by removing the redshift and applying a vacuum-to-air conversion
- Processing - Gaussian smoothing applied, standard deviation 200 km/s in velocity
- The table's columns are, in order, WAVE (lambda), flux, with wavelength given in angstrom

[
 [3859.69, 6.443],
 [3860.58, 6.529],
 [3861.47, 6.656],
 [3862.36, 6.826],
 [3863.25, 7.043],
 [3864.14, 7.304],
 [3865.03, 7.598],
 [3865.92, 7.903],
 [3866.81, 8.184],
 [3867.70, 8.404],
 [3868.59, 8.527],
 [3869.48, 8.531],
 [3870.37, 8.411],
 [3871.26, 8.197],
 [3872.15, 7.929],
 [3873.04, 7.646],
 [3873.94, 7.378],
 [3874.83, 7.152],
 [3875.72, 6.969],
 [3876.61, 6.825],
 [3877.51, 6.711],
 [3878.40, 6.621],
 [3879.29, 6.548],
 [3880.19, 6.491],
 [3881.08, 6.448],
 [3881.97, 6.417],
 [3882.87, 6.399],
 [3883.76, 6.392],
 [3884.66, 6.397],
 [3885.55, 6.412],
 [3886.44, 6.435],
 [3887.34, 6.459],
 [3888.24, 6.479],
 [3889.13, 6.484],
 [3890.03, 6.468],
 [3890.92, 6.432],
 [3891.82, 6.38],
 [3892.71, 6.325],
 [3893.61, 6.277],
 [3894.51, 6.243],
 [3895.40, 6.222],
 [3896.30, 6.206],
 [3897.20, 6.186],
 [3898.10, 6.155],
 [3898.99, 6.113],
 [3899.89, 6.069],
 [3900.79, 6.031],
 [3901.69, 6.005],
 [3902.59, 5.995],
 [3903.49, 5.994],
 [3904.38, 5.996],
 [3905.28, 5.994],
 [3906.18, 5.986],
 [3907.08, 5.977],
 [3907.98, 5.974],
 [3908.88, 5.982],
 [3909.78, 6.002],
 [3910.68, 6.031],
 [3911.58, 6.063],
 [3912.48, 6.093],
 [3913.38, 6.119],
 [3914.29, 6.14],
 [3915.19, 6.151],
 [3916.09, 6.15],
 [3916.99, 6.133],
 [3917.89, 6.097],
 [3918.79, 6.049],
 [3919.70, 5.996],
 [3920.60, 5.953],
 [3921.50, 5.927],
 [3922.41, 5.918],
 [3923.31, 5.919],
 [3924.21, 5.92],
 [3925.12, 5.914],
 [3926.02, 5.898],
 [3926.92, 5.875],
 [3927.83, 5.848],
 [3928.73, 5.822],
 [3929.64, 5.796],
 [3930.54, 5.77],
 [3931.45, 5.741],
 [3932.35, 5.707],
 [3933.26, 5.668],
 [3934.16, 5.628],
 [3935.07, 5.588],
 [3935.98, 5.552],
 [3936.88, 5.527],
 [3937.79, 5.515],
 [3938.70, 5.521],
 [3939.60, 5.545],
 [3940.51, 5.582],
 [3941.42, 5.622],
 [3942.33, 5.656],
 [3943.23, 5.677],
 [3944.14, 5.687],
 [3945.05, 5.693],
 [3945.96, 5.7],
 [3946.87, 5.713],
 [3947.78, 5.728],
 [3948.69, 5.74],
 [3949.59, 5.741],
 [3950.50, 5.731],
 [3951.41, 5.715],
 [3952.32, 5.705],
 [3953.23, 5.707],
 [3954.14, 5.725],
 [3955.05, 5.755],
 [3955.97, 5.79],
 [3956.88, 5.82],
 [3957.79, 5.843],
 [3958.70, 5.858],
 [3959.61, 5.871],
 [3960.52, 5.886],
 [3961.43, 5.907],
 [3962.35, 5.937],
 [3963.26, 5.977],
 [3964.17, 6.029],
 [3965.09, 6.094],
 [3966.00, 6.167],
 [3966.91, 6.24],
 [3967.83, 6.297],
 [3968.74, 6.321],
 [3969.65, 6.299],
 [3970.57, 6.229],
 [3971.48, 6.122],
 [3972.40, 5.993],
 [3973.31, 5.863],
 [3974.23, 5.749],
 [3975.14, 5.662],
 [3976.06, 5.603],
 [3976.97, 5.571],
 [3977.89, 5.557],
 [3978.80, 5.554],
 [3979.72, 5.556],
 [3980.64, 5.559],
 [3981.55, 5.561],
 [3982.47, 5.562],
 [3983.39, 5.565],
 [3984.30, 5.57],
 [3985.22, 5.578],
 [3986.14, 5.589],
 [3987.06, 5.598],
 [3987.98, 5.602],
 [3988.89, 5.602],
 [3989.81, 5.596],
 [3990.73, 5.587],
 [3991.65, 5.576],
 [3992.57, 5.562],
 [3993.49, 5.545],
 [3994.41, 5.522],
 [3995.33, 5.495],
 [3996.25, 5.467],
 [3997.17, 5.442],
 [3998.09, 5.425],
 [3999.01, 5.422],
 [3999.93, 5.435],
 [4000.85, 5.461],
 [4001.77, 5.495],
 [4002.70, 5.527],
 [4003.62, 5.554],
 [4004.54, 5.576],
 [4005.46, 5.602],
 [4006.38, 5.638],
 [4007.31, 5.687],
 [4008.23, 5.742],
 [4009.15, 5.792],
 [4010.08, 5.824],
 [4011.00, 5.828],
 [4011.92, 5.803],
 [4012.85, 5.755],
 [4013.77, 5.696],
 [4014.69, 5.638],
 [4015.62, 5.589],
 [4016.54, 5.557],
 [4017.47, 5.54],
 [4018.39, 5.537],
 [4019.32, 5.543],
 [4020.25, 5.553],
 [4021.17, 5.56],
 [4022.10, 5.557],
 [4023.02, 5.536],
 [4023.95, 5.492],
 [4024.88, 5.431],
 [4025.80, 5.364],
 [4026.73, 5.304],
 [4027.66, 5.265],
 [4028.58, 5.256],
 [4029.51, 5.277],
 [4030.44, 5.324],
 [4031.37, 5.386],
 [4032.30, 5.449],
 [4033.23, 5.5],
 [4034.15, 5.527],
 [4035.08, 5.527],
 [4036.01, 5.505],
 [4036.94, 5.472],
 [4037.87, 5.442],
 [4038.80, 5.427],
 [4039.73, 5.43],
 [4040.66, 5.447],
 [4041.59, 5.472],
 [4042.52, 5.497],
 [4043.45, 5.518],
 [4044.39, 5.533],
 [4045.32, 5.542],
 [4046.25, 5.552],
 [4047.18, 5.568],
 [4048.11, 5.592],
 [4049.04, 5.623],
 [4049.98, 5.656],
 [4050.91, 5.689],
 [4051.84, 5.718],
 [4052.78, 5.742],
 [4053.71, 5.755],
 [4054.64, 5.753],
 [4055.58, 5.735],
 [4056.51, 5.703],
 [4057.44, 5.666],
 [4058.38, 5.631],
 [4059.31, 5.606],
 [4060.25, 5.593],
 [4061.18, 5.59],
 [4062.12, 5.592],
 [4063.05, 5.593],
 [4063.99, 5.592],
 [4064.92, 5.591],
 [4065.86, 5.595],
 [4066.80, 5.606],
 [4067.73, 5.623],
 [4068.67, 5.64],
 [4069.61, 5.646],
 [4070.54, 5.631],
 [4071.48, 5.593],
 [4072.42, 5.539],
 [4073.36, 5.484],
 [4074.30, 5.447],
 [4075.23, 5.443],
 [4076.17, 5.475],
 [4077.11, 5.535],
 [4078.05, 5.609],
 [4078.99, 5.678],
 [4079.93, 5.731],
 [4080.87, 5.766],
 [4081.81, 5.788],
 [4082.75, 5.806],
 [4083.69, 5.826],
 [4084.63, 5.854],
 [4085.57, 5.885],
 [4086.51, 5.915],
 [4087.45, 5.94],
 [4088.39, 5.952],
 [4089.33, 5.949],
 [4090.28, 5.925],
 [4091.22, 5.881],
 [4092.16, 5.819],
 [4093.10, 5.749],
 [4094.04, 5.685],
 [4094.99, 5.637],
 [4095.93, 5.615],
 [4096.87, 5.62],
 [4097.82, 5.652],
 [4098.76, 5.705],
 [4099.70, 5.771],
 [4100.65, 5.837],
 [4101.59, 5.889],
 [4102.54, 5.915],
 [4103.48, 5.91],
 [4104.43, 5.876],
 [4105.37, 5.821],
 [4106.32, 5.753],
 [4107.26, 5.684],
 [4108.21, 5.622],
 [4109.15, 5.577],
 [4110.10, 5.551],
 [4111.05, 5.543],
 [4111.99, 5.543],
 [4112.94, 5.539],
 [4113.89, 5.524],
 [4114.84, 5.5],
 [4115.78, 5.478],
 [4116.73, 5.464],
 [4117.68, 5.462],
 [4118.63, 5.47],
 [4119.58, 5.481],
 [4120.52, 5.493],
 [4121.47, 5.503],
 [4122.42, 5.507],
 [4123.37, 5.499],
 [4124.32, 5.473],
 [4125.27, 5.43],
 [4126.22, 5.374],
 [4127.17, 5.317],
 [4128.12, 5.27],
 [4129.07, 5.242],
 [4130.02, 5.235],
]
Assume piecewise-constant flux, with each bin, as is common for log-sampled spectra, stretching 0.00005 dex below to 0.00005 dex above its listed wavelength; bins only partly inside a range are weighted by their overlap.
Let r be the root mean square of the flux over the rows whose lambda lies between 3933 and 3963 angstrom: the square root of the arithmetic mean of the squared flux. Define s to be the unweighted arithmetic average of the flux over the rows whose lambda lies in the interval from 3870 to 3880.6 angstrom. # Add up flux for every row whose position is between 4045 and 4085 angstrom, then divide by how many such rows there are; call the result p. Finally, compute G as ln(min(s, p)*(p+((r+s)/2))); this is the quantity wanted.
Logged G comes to 4.22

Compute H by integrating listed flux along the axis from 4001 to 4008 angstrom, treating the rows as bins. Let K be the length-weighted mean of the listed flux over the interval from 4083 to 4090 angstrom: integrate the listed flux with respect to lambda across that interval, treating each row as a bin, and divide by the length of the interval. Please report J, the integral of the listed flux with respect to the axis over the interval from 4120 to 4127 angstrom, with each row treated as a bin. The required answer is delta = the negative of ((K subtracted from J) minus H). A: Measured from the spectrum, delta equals 7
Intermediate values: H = 39.1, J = 38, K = 5.9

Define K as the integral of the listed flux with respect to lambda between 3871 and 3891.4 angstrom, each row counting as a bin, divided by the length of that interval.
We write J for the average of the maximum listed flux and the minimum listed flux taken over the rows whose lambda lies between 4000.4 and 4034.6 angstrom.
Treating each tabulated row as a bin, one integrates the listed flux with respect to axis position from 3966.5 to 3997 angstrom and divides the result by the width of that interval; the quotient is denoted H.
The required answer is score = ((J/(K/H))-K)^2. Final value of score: 4.3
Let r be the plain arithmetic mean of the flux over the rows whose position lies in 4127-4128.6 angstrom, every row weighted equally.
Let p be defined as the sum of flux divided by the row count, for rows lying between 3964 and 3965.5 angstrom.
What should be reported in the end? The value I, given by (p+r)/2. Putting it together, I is 5.68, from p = 6.1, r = 5.29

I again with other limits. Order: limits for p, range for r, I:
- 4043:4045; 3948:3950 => 5.63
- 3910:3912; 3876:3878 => 6.41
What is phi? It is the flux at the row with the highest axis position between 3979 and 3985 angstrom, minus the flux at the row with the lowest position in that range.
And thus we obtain 0.01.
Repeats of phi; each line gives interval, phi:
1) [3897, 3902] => -0.18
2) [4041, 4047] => 0.08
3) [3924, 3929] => -0.10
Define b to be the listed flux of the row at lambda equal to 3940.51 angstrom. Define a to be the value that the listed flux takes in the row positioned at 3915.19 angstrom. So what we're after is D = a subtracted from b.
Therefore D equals -0.6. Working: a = 6.151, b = 5.582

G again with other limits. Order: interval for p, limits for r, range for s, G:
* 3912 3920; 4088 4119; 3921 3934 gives 4.24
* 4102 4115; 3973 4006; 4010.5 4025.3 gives 4.14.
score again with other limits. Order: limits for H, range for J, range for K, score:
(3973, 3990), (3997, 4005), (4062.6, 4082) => 0.0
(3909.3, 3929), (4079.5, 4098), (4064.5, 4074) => 0.4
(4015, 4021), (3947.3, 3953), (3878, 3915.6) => 1.3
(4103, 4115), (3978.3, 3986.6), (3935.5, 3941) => 0.0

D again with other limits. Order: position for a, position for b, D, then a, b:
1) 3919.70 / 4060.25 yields -0.4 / 5.996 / 5.593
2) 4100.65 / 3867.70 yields 2.6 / 5.837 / 8.404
